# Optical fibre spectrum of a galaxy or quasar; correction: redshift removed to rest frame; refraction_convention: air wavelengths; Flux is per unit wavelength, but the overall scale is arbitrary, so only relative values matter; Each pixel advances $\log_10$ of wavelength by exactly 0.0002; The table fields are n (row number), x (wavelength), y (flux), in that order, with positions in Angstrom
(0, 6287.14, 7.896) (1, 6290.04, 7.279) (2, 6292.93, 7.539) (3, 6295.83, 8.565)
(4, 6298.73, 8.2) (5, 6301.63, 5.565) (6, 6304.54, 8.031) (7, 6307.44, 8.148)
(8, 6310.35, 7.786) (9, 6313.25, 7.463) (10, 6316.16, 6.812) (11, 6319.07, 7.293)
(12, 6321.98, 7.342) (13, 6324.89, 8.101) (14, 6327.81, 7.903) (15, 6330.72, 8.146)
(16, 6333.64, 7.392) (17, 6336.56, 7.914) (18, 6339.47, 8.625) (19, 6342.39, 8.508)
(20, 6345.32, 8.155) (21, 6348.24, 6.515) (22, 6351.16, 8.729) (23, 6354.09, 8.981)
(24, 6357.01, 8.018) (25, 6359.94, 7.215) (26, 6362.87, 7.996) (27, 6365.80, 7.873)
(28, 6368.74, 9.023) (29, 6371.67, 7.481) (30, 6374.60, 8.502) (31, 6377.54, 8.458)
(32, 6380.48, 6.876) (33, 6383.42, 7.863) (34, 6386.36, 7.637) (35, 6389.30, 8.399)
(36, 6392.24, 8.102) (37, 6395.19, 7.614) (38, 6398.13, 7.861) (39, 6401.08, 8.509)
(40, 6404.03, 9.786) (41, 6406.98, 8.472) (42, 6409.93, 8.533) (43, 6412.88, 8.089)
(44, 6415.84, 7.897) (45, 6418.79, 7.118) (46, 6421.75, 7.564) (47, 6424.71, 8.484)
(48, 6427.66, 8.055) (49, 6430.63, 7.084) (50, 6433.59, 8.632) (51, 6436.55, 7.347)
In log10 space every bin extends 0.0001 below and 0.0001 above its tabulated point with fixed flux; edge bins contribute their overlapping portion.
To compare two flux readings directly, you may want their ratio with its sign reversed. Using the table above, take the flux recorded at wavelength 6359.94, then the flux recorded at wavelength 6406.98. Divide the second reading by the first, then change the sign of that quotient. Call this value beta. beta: -1.17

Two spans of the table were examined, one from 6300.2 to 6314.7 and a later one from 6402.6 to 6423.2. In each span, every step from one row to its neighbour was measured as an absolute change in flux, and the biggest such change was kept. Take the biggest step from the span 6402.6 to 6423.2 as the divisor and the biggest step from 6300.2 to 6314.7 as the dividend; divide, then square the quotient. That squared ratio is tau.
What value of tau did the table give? 3.5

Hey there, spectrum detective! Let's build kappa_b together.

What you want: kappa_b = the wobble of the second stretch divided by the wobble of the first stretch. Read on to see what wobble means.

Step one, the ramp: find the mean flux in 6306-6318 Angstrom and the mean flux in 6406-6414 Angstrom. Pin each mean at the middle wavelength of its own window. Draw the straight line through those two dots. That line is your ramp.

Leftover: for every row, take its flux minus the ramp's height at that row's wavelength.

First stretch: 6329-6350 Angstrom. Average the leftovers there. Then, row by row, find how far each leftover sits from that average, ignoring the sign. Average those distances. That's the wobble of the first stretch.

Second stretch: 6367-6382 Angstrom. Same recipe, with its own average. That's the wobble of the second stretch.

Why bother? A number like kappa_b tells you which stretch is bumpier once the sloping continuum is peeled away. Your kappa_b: 1.33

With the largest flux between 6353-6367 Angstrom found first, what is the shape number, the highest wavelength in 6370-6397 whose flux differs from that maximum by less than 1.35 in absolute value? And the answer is 6392.24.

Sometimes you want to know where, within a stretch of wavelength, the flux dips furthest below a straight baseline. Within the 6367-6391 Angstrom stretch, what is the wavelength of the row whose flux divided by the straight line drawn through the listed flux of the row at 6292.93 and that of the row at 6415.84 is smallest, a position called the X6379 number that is 6380.48 Angstrom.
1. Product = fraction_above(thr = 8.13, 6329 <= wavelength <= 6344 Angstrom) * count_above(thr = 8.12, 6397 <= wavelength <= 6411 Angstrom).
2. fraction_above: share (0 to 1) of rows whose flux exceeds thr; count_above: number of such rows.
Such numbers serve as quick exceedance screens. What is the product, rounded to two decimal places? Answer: 2.40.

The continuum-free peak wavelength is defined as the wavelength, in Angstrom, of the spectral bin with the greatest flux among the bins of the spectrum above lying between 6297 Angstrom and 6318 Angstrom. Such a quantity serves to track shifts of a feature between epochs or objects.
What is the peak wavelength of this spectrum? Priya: 6298.73 Angstrom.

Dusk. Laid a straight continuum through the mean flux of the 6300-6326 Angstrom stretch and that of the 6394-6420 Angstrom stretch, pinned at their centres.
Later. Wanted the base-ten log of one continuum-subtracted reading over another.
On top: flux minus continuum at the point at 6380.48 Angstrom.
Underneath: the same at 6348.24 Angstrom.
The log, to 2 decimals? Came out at -0.03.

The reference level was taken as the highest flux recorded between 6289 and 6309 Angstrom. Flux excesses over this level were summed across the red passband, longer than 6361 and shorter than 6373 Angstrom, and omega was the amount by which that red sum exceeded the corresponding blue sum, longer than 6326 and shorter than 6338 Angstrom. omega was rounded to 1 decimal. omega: 1.0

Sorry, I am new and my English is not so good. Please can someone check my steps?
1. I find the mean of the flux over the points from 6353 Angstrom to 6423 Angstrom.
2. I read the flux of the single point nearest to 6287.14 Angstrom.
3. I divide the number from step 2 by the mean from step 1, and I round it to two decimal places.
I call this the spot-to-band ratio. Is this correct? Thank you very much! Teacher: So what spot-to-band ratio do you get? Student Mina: 0.98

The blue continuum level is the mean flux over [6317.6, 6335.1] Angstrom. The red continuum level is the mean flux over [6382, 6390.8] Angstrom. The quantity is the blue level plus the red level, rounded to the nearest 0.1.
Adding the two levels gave 15.7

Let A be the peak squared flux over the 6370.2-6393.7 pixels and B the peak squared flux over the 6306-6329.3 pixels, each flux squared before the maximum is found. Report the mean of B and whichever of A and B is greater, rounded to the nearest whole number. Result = 69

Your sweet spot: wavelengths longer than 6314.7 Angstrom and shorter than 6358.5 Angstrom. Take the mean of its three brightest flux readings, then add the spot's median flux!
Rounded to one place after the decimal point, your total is 16.8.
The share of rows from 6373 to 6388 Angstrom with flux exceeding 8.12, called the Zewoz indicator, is 0.40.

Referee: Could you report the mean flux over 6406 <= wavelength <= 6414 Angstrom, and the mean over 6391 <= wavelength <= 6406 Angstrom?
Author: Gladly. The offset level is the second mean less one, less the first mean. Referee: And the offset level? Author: -0.99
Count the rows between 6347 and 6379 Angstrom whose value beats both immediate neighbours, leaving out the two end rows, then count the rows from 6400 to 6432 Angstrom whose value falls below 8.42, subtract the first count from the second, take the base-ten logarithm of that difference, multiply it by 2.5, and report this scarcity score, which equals 0.75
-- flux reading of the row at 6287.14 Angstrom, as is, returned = 7.896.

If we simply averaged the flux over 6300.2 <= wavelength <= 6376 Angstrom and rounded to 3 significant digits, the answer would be 7.83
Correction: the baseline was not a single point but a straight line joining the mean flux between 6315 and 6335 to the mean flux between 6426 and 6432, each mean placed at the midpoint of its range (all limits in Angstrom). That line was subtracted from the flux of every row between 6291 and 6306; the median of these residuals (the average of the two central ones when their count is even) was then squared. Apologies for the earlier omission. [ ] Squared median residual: 0.21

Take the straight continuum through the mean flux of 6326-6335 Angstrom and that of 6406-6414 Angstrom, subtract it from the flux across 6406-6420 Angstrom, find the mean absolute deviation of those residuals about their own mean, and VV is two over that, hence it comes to 4.59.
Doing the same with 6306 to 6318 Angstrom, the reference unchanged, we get 4.60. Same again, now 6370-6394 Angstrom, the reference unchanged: 4.54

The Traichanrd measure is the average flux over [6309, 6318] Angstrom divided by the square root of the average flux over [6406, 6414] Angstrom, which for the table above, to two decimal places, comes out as 2.54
